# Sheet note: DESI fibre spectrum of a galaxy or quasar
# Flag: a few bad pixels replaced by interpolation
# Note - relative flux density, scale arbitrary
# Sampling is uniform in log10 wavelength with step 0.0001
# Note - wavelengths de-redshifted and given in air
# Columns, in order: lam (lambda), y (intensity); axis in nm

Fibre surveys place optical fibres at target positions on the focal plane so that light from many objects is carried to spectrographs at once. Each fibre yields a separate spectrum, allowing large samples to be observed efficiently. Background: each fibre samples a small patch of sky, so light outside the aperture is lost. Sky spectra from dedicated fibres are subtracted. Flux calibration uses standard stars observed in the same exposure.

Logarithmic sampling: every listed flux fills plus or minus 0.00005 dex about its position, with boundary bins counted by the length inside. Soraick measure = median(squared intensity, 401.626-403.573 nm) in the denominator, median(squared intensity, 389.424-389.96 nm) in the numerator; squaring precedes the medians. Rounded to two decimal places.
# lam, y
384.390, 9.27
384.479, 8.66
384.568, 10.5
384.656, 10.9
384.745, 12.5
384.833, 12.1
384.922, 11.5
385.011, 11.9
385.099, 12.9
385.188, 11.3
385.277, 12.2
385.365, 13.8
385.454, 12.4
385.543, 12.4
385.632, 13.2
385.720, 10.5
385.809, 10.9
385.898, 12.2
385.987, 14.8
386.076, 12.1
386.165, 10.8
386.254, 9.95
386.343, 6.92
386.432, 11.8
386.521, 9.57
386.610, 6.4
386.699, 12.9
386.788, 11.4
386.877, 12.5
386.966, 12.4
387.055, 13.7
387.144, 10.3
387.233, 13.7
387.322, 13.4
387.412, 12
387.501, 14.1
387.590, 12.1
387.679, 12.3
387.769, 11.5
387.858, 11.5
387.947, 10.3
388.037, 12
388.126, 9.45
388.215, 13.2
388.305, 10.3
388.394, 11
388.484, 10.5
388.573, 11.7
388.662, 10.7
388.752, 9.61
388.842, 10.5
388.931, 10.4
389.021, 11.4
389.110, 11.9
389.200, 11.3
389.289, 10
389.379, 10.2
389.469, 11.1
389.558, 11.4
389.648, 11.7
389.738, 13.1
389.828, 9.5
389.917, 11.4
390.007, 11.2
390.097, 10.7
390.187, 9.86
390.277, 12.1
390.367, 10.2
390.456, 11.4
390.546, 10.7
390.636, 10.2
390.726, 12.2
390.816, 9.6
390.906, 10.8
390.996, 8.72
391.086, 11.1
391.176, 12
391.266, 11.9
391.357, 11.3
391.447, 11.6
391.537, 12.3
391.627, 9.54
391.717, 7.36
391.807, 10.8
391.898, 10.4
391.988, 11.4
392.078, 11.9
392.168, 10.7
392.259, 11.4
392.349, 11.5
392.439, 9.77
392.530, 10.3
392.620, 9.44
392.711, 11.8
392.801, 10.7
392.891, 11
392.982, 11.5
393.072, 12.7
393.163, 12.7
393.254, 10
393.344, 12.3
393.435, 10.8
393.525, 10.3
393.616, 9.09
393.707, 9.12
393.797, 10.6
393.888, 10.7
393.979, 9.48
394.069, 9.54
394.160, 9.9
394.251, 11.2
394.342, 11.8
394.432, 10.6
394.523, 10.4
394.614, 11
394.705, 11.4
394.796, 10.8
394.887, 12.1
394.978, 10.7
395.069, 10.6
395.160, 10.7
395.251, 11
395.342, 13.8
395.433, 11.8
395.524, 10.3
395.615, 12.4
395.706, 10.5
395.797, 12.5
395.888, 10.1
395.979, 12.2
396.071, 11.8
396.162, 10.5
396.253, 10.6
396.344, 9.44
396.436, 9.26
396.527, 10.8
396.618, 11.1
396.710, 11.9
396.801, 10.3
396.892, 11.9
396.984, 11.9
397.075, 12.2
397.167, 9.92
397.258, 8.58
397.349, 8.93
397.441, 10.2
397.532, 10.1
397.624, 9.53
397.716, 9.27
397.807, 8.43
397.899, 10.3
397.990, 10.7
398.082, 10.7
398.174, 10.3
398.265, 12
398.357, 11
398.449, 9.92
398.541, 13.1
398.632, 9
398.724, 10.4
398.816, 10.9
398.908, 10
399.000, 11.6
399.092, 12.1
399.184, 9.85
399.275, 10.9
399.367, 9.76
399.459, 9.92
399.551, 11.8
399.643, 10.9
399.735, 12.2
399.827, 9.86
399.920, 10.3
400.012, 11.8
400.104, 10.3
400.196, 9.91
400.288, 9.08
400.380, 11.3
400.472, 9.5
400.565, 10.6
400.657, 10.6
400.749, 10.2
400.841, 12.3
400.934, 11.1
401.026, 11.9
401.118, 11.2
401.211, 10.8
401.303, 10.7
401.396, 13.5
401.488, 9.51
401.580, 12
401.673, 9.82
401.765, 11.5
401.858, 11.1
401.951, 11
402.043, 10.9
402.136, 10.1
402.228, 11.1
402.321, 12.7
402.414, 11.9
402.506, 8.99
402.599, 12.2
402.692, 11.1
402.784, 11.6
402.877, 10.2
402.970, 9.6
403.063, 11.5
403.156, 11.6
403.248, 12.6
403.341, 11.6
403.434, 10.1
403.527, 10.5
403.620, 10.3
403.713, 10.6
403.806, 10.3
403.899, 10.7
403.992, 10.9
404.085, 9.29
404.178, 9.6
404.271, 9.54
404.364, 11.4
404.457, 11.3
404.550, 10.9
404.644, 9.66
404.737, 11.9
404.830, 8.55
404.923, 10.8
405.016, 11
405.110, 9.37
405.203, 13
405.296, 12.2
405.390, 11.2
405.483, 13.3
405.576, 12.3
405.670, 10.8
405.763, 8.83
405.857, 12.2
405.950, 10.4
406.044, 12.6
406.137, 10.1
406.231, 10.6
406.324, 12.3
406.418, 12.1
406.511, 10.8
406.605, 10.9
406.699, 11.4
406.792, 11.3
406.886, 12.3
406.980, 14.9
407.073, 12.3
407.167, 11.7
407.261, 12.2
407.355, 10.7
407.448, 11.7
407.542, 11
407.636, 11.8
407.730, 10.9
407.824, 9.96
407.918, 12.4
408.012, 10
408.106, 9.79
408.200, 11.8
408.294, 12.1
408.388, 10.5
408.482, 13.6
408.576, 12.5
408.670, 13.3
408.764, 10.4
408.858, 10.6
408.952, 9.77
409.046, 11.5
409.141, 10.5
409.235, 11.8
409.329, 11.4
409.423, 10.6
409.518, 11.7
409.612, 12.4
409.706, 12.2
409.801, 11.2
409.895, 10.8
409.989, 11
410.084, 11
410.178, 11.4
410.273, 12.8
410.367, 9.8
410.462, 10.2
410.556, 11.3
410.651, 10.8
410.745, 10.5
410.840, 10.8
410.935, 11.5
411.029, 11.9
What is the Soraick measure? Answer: 1.05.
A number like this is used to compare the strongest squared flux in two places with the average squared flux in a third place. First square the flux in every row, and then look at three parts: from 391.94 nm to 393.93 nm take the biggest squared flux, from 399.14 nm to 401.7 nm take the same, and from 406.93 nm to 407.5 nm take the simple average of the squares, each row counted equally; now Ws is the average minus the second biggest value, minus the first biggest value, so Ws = -192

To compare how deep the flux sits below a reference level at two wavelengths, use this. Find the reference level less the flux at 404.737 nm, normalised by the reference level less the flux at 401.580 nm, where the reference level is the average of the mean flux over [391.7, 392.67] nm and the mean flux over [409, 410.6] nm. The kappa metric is 1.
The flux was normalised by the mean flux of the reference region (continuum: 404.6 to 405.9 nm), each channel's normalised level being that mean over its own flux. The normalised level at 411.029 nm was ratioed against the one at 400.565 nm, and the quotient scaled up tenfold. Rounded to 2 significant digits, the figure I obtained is 8.9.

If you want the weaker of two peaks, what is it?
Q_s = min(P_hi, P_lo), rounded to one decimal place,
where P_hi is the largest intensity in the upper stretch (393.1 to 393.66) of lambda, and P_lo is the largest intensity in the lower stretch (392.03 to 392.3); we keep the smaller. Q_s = 11.9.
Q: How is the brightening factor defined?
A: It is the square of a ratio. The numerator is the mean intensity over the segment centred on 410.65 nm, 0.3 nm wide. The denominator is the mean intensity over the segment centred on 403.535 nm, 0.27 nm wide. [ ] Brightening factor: 1.11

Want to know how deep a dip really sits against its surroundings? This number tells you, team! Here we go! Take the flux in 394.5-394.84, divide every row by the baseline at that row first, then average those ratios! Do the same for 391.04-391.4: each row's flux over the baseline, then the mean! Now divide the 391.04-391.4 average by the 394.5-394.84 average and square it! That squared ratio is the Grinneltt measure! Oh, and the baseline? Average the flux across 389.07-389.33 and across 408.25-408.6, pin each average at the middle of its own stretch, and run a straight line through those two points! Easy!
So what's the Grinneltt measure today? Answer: 1.2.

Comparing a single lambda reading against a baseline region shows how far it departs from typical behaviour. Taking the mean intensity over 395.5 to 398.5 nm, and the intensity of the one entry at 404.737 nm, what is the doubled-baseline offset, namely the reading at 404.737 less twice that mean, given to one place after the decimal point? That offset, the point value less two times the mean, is -9.3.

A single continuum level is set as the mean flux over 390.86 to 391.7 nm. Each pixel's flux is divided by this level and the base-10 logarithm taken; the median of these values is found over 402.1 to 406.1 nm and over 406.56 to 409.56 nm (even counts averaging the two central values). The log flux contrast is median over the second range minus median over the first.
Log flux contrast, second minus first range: 0.021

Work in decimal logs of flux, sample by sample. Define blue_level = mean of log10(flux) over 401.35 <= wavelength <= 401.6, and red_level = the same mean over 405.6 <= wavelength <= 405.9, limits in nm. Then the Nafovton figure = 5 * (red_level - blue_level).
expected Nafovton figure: -0.20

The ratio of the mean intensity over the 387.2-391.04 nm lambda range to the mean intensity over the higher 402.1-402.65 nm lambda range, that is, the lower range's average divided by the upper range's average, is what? 1.00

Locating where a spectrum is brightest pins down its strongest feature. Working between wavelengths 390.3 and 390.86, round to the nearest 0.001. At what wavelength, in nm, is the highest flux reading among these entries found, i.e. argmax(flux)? 390.726 nm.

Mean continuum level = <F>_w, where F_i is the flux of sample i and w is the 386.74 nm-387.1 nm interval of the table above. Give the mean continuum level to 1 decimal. 12.5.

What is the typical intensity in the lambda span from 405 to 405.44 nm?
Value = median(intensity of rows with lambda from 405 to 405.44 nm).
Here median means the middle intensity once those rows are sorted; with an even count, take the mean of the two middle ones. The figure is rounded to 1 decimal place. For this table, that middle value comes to 11.2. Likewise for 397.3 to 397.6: 10.1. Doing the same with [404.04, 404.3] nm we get 9.5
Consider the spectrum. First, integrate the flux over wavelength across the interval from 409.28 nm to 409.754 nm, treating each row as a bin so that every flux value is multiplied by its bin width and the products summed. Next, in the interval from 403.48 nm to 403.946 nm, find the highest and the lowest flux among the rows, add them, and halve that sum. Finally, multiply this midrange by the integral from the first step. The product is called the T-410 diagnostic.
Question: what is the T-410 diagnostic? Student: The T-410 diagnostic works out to 58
